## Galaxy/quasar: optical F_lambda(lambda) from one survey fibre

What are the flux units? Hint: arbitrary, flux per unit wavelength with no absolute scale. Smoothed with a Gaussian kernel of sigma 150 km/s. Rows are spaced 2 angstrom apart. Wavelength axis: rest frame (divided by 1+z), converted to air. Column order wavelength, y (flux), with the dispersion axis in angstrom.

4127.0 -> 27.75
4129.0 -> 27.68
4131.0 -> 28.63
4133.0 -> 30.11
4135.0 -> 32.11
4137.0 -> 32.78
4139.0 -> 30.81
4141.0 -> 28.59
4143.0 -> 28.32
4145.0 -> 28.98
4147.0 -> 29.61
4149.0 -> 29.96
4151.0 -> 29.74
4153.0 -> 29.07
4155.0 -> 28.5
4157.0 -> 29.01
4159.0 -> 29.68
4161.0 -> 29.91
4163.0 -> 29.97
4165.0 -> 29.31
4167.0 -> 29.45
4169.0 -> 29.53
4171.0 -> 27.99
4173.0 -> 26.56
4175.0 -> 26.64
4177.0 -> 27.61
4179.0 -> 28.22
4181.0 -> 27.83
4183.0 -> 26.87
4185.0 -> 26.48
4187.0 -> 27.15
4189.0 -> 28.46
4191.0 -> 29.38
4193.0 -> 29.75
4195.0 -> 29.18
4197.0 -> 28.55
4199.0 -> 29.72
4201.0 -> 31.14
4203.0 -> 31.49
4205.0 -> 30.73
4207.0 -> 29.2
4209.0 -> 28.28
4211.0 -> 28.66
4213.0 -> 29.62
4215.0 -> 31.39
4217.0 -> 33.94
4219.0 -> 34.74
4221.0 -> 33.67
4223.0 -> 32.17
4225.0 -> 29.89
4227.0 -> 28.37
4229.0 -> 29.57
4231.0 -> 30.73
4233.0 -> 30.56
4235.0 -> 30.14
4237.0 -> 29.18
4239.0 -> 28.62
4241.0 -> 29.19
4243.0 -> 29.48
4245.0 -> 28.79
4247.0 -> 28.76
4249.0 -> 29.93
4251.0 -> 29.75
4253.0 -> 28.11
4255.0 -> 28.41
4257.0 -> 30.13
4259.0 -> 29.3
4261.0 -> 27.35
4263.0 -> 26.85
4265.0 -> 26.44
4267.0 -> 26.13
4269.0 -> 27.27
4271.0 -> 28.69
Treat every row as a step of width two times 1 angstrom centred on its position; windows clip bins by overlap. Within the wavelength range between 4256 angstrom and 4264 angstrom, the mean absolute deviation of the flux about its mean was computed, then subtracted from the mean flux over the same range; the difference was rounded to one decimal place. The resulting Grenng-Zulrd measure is 27.1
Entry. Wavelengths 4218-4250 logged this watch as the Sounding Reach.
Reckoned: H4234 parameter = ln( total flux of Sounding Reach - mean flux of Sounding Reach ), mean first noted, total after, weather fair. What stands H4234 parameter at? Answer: 6.12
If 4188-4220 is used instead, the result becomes 6.12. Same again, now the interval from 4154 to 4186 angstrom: 6.05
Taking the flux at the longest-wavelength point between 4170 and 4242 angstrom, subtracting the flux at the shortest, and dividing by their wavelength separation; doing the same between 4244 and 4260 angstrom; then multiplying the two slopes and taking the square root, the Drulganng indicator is 0.02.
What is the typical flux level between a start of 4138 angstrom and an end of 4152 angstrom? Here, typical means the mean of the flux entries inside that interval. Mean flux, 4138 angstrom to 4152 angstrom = 29.4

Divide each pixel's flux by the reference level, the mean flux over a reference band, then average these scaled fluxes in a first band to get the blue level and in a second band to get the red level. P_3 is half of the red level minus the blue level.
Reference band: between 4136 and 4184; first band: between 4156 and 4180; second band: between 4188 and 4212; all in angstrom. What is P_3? 0.015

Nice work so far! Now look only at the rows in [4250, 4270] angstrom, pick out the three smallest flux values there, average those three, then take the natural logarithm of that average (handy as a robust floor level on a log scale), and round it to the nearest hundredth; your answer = 3.28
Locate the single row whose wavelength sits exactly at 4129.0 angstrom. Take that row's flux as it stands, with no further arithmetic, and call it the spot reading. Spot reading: 27.68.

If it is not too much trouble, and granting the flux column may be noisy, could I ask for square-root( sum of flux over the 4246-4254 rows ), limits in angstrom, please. 10.8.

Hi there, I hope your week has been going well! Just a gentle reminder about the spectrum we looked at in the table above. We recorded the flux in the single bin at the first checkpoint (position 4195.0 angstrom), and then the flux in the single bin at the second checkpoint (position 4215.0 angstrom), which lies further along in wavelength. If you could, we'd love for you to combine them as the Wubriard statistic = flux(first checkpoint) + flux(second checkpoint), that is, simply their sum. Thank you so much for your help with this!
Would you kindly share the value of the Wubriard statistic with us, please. 60.6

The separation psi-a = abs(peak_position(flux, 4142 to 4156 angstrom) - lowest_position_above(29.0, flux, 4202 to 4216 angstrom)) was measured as 54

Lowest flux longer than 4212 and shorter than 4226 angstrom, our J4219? 29.62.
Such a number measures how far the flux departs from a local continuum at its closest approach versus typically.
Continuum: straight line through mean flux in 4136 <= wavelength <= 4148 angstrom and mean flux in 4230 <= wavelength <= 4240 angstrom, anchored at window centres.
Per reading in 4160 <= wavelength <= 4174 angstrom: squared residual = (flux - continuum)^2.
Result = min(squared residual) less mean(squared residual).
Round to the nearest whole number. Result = -2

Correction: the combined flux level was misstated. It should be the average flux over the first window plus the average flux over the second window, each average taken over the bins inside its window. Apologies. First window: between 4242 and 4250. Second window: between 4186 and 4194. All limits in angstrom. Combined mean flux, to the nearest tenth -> 57.9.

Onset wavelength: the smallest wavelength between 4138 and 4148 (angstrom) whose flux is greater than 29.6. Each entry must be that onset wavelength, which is 4139.0 angstrom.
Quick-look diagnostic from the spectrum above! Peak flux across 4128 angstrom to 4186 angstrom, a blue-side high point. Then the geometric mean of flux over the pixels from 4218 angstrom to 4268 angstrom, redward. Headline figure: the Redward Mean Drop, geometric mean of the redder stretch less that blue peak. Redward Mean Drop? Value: -3.4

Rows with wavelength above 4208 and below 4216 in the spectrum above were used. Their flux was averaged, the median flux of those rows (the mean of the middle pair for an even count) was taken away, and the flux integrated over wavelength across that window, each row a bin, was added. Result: 236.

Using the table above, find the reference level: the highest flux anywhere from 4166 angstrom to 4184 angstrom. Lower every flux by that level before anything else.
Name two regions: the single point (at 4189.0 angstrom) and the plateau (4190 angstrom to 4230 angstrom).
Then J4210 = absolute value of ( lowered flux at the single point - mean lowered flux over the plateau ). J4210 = 2.0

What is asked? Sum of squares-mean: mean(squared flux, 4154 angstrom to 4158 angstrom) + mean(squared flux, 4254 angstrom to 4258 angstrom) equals 1684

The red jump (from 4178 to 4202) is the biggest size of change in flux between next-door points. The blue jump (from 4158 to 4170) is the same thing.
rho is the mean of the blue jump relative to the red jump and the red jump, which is 0.94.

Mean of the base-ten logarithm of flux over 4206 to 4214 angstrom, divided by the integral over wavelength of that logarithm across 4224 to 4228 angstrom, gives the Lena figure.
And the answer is 0.25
